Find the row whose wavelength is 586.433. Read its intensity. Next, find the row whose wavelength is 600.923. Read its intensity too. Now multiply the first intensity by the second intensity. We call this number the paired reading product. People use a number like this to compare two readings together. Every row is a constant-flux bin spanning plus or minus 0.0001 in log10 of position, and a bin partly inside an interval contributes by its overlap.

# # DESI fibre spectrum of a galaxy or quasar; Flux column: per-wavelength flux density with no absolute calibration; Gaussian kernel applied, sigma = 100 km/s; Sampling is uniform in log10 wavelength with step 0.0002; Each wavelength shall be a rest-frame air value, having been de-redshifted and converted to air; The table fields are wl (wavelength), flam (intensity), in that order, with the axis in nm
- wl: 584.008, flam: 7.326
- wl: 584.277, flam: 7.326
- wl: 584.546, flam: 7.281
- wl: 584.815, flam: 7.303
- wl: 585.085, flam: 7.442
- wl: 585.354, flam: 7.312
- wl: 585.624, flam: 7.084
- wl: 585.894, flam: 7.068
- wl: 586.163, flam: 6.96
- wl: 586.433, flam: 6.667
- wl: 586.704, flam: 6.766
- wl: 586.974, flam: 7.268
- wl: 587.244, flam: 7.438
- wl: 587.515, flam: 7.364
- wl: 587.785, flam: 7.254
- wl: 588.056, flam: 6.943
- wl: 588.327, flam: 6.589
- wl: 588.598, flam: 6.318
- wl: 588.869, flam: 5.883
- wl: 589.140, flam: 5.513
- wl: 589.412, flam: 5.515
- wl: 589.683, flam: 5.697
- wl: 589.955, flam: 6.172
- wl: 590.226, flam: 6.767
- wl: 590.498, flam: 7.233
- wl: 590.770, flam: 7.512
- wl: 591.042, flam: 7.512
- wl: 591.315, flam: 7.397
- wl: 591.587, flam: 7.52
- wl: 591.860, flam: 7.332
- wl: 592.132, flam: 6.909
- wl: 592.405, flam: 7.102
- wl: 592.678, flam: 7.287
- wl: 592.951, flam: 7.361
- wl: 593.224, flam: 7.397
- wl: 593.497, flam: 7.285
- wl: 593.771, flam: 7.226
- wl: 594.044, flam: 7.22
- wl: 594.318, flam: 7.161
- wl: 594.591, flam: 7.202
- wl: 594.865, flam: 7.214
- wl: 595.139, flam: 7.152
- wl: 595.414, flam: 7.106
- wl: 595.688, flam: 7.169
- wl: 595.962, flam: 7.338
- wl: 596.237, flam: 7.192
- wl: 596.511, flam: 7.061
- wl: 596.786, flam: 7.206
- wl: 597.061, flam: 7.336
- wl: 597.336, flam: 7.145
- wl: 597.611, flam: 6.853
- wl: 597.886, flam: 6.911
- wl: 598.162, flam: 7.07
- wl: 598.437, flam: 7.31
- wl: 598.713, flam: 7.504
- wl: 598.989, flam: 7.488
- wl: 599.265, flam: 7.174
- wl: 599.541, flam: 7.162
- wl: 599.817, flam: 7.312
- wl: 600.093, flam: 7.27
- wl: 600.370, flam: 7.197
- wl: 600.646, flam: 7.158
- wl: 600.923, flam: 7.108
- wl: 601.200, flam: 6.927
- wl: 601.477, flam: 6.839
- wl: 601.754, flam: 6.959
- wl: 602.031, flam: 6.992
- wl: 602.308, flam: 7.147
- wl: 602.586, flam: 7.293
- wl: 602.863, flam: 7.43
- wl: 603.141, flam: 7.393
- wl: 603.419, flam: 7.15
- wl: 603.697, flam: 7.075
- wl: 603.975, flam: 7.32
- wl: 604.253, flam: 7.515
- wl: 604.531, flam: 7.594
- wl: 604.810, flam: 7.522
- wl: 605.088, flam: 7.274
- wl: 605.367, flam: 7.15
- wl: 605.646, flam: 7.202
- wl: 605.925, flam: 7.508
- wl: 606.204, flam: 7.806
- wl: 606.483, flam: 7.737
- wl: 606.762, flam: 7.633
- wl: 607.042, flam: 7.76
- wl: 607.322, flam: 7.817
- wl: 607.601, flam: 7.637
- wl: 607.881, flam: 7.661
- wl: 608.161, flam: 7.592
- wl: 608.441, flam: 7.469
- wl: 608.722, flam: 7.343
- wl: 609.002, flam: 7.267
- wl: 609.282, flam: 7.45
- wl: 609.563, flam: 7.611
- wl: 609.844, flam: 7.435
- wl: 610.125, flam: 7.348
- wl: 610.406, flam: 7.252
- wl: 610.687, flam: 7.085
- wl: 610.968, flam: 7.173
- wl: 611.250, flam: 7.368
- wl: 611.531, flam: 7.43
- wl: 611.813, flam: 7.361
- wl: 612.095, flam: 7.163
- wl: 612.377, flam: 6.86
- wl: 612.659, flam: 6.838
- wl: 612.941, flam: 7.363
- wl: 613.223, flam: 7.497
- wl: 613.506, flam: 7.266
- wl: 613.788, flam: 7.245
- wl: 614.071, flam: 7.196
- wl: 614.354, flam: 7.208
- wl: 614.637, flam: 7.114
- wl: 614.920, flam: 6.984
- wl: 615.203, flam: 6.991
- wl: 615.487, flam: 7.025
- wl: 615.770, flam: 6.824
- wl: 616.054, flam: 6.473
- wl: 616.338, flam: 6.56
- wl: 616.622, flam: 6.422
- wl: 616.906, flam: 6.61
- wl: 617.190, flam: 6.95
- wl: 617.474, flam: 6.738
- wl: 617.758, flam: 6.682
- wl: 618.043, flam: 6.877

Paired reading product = 47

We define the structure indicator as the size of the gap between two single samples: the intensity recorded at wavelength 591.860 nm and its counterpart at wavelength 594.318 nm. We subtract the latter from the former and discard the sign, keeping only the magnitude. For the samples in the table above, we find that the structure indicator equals 0.17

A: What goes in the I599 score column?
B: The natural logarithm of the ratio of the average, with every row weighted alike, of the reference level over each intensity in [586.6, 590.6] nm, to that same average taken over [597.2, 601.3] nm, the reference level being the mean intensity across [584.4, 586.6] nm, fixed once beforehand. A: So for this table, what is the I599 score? 0.10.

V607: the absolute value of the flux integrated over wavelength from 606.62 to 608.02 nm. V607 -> 10.8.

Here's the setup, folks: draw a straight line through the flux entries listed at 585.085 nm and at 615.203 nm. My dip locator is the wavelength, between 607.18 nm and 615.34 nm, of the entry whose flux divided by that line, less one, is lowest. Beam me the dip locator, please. 612.659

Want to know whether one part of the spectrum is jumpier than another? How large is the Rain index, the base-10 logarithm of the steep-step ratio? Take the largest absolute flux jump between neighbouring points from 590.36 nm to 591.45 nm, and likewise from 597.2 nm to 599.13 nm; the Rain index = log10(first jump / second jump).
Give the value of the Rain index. 0.0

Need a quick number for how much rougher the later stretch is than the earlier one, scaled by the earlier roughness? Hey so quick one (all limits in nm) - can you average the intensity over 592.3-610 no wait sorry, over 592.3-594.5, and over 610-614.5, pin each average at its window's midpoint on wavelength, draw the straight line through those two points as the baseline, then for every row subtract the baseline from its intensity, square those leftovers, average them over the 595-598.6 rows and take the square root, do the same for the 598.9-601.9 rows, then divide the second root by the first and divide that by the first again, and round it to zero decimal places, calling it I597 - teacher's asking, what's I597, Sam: 6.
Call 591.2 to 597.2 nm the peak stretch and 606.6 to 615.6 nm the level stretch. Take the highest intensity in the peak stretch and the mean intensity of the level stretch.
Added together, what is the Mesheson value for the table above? 14.8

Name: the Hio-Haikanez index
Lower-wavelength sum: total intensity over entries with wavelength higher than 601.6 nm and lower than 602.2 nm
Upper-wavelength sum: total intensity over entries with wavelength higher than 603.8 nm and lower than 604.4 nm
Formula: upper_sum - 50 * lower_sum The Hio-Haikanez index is -683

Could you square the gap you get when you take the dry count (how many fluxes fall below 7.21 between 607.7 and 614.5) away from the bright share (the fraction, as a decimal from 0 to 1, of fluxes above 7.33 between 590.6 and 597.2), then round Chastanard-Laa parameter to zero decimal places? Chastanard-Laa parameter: 44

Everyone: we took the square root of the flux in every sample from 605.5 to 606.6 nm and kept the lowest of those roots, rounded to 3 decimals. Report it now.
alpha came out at 2.684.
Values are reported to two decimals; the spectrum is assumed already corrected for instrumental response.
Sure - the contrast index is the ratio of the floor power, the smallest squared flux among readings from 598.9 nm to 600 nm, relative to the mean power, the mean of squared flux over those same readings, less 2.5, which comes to -1.53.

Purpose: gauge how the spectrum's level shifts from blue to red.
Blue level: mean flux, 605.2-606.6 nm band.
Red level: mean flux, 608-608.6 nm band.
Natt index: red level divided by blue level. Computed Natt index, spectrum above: 1.007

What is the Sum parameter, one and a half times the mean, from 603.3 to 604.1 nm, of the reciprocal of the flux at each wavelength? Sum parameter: 0.209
